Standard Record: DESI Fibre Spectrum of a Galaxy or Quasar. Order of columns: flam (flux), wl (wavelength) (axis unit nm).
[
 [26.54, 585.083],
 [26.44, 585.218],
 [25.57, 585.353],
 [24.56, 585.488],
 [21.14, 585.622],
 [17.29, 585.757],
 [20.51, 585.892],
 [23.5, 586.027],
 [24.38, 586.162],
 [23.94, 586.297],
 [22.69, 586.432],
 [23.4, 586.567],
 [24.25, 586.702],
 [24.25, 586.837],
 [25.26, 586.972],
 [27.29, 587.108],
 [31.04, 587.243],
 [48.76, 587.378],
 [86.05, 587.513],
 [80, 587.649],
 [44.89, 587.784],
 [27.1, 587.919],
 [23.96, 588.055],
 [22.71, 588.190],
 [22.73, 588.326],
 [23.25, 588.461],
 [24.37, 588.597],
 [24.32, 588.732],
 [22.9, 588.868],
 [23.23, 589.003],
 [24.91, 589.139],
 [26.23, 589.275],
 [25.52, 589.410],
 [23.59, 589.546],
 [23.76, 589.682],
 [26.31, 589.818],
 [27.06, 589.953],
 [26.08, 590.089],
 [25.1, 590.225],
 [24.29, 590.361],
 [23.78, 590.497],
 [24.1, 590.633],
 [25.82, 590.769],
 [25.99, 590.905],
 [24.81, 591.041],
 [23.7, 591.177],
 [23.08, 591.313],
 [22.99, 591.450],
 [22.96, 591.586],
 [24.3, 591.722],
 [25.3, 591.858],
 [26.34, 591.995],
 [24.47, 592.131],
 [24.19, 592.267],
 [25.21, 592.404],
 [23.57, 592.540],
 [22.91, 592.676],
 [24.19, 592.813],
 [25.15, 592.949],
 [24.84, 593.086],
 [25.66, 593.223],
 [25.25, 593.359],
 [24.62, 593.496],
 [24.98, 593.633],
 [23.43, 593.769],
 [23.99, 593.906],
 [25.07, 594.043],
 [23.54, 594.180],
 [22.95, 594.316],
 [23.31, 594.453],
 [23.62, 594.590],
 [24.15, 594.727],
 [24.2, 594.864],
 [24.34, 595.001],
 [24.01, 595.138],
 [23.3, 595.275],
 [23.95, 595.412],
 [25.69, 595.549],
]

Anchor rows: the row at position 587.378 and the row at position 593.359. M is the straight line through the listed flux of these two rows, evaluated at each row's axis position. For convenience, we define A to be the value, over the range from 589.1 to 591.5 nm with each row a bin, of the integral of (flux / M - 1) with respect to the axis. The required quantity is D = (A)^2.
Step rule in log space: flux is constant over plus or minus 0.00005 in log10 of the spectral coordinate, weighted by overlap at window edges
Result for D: 0.63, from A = -0.79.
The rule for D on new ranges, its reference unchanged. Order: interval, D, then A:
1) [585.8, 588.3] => 0.67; -0.82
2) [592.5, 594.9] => 0.00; 0.06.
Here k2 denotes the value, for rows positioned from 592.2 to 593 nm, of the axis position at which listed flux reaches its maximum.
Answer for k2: 592.404 nm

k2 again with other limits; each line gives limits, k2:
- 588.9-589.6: 589.275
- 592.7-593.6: 593.223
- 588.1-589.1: 588.597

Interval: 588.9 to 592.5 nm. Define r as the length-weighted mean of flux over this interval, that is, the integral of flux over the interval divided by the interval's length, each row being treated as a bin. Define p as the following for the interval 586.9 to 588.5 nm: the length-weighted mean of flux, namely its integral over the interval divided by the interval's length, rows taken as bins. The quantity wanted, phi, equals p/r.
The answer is 1.6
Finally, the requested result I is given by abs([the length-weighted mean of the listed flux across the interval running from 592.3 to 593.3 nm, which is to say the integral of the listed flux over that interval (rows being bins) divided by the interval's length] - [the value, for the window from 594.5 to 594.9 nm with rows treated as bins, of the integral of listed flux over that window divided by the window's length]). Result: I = 0.6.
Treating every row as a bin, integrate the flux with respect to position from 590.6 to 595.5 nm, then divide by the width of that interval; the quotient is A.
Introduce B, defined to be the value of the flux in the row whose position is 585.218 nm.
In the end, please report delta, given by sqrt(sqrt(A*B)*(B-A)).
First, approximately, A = 24.3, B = 26.44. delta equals 7.4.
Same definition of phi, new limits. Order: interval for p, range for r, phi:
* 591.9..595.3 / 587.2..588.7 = 0.6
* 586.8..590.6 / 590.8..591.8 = 1.3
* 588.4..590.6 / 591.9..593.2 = 1.0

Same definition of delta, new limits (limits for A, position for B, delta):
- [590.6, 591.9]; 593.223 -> 5.8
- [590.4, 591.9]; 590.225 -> 4.6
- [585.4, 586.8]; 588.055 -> 5.5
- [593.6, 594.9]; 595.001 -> 3.3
